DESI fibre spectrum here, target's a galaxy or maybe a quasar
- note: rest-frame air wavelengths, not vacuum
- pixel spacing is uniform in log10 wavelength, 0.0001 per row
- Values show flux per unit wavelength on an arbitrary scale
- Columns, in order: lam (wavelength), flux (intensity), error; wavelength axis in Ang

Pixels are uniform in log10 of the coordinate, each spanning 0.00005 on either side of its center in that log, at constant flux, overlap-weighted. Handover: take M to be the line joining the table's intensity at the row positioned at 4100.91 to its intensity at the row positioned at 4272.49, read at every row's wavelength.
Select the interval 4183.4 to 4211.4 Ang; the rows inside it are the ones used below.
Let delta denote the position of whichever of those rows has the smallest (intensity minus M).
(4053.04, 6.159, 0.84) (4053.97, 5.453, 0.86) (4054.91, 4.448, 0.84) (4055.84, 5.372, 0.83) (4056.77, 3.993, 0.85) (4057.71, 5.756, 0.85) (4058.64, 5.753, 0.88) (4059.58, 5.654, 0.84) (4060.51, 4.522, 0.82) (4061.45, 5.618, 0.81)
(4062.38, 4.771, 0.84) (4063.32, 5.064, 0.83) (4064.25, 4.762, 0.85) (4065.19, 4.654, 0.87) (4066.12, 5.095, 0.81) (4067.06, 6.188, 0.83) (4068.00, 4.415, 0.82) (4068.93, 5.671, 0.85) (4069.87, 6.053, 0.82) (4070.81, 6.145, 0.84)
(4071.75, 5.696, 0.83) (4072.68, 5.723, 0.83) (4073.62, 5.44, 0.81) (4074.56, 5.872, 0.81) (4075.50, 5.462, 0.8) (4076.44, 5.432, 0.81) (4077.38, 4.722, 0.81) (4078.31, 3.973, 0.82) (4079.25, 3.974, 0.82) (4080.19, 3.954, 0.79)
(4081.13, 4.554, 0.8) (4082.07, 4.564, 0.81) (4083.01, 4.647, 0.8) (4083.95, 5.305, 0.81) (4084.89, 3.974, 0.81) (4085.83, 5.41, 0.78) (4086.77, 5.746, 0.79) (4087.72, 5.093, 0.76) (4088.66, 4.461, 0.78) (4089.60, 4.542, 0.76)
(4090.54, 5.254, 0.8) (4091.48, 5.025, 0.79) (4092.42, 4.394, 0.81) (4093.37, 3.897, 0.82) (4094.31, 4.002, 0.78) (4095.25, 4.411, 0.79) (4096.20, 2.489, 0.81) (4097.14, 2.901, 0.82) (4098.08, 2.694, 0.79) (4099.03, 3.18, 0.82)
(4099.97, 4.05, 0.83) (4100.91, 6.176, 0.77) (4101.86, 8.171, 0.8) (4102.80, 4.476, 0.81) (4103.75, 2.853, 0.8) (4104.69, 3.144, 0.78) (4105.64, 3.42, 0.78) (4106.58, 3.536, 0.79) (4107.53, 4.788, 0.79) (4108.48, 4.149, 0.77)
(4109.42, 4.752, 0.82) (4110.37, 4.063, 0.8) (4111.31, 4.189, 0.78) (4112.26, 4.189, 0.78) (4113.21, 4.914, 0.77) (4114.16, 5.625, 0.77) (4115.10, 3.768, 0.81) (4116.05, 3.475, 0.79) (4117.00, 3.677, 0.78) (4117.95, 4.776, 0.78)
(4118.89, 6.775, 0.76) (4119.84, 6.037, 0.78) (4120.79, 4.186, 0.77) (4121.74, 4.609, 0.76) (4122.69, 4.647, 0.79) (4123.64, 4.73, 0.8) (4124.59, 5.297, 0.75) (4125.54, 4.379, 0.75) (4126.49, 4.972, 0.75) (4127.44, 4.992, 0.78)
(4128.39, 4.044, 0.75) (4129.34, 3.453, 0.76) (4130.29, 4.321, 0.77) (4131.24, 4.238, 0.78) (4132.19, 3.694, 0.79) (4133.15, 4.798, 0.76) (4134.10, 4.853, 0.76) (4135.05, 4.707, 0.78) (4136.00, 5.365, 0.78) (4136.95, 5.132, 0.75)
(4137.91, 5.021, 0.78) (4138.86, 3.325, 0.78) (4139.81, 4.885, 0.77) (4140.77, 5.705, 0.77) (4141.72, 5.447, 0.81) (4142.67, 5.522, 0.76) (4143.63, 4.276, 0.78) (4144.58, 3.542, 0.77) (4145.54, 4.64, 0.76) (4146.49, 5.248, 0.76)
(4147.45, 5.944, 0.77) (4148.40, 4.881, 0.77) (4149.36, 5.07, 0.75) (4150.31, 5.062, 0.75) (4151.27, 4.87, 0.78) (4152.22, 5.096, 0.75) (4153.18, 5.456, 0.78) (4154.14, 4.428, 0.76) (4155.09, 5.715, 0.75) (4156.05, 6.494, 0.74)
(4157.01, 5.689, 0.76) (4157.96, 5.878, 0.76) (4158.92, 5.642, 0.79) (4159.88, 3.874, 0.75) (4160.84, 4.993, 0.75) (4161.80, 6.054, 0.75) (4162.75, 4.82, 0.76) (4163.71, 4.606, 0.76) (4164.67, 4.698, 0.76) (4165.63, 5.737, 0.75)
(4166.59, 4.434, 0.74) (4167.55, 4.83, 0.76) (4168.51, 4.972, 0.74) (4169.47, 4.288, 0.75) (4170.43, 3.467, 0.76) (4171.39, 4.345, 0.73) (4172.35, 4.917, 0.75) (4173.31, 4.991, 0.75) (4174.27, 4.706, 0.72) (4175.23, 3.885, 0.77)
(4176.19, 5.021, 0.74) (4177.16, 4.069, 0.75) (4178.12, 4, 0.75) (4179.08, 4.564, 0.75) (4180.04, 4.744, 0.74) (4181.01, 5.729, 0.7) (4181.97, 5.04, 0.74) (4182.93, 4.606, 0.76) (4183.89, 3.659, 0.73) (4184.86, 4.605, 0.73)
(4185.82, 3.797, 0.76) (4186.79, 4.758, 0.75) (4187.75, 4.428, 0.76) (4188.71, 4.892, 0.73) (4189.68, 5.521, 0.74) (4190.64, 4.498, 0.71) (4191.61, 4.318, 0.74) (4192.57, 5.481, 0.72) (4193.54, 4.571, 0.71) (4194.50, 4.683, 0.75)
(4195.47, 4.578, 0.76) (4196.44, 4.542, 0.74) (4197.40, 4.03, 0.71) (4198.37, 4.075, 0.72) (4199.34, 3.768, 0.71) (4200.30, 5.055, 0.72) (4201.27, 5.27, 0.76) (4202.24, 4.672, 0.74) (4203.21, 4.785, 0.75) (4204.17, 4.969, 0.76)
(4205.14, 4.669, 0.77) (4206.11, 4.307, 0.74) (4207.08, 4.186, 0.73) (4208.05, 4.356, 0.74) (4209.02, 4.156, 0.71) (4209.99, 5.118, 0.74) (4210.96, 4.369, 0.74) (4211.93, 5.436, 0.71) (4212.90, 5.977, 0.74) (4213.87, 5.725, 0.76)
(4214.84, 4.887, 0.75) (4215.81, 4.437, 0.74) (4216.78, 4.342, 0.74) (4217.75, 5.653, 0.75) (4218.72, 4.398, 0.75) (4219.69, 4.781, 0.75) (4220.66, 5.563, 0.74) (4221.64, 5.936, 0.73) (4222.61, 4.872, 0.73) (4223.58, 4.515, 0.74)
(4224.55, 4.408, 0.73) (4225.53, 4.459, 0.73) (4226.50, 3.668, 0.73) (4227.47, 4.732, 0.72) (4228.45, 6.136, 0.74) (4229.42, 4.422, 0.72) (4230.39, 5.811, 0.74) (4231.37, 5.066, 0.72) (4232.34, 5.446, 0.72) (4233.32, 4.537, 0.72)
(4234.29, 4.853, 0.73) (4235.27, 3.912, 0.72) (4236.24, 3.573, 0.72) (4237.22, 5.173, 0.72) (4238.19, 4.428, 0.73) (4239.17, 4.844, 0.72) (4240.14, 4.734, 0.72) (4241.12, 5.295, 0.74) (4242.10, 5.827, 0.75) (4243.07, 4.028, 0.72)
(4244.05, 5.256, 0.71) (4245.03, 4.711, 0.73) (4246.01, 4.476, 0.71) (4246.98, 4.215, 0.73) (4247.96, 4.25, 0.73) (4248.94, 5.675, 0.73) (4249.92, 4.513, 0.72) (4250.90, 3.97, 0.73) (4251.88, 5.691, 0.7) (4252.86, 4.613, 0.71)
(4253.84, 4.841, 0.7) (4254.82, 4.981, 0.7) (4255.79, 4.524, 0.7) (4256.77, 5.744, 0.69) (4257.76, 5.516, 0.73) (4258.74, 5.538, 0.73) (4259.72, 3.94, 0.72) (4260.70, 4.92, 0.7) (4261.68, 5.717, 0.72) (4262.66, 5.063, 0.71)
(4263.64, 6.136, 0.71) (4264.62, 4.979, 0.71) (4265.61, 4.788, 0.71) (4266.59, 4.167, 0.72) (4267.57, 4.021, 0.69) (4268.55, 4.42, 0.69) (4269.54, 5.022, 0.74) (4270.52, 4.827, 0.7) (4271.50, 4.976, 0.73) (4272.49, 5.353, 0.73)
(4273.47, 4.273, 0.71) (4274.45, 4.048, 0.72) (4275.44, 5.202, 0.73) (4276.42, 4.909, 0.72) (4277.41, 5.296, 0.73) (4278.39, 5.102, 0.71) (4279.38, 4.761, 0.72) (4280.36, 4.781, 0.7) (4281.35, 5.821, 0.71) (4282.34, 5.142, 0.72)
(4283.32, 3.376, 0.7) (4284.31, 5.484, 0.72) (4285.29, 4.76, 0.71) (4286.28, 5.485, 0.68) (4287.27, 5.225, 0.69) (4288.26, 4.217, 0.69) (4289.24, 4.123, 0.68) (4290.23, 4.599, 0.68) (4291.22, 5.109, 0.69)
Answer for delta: 4183.89 Ang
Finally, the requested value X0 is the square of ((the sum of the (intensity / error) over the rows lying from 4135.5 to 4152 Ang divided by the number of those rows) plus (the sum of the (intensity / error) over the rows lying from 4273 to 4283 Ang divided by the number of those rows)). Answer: 177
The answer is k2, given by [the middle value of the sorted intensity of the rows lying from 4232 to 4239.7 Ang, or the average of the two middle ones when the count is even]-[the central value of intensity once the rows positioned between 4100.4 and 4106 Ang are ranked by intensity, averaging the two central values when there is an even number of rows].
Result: 0.7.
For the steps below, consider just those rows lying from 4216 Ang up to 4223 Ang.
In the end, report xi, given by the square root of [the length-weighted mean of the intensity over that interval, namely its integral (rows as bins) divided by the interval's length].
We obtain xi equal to 2.25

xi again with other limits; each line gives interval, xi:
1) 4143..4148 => 2.18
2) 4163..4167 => 2.21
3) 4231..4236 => 2.17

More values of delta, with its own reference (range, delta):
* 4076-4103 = 4096.20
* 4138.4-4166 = 4138.86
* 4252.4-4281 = 4259.72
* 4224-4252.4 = 4236.24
